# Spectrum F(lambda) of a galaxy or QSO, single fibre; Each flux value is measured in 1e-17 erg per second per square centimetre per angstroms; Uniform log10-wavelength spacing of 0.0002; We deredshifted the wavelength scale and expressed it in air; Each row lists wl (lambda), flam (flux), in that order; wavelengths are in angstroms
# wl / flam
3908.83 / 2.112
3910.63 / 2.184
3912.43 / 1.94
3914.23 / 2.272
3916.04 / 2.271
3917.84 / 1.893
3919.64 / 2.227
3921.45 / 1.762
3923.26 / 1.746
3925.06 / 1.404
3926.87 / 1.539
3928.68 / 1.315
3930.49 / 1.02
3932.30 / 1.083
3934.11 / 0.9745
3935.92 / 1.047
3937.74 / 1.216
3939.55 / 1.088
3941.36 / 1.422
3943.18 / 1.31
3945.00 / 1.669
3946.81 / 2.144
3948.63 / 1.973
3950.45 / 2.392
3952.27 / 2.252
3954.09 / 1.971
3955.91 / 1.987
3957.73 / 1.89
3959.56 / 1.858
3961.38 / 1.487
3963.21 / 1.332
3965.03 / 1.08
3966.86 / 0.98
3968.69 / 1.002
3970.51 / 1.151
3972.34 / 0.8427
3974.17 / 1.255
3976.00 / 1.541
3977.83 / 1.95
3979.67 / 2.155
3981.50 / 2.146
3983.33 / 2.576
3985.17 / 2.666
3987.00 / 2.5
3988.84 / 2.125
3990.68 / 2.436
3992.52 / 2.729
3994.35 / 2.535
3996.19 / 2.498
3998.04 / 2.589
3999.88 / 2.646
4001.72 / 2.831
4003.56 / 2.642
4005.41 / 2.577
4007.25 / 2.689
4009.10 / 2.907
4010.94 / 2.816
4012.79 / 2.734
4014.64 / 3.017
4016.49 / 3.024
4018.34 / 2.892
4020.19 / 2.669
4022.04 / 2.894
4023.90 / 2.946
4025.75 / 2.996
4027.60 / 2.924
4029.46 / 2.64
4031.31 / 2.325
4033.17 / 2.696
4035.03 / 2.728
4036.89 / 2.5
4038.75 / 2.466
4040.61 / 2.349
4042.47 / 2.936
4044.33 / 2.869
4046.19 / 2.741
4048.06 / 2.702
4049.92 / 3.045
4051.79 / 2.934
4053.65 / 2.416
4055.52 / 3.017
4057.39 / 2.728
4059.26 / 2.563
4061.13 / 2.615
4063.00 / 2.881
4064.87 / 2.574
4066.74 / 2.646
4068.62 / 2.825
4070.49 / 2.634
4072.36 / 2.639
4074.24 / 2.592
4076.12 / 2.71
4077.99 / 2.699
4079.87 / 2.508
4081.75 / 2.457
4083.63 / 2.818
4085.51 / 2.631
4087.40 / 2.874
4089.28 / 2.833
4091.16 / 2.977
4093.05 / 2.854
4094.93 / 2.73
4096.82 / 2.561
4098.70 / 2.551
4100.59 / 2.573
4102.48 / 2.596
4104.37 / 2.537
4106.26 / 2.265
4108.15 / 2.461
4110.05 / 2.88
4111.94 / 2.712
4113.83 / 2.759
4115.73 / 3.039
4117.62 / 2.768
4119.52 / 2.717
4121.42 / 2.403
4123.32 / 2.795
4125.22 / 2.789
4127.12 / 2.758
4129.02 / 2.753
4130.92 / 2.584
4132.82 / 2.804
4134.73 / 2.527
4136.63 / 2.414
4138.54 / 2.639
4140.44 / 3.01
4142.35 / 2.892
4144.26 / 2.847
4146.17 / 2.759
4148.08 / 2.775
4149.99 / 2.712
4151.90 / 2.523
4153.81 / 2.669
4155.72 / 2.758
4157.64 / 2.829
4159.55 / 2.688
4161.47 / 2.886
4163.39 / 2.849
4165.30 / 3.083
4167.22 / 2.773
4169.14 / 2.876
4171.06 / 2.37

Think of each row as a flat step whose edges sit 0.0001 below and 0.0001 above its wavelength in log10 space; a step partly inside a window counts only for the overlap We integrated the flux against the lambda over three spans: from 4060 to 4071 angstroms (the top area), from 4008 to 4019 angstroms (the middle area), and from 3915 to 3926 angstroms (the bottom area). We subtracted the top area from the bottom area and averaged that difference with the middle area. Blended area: 11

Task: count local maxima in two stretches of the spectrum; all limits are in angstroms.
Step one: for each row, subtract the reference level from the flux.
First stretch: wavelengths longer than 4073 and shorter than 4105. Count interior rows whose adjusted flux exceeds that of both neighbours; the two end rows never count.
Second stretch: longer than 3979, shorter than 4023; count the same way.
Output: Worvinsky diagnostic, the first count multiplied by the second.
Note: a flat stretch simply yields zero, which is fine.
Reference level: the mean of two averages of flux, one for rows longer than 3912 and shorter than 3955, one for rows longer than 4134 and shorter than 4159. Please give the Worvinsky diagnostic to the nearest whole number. 25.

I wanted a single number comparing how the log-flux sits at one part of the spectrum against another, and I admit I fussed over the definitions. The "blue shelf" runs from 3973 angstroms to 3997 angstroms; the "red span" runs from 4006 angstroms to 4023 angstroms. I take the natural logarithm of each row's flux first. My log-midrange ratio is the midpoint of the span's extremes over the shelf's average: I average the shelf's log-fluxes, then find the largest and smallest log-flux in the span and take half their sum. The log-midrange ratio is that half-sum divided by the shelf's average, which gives 1.3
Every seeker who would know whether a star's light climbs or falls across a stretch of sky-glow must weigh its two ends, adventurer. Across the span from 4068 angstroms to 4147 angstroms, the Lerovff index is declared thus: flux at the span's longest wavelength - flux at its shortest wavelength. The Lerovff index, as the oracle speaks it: -0.1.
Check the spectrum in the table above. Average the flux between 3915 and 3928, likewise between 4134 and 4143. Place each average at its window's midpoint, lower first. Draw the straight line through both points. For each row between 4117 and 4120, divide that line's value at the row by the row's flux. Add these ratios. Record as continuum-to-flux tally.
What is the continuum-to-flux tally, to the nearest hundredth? 1.91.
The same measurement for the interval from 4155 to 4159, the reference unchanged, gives 1.98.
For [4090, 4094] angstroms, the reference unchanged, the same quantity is 1.72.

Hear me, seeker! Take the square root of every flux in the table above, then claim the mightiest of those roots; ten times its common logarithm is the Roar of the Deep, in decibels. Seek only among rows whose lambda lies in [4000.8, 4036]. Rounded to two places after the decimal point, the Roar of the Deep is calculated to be 2.40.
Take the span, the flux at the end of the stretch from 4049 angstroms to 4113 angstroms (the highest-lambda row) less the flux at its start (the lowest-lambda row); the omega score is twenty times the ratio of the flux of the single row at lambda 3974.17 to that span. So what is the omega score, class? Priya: -75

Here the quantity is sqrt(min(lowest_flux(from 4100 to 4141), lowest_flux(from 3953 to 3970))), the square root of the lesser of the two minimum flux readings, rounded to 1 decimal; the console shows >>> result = 1.0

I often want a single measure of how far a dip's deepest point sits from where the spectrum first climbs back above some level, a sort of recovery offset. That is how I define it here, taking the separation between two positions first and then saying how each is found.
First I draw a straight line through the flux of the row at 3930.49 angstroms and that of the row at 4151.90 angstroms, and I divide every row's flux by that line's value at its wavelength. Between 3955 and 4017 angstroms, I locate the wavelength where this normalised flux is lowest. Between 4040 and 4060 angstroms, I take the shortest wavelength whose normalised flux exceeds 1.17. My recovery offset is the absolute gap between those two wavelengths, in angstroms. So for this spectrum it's 68.3 angstroms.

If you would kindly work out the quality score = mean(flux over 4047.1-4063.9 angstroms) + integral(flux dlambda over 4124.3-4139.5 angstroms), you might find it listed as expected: 43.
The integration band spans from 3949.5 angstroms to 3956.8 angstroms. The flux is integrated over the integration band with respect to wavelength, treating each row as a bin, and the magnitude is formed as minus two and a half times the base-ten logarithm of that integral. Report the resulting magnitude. -2.99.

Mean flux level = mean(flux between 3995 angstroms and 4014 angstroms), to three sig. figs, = 2.69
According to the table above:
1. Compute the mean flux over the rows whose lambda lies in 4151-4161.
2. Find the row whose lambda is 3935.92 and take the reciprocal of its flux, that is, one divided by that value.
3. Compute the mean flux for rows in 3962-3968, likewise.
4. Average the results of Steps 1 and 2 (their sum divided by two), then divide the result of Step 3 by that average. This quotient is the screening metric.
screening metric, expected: 0.62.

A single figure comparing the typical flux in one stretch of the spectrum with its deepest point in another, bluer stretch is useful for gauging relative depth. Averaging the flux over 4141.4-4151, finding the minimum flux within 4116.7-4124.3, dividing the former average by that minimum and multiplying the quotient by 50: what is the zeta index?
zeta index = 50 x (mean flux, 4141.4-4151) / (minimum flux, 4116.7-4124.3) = 58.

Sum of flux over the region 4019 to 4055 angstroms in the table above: 52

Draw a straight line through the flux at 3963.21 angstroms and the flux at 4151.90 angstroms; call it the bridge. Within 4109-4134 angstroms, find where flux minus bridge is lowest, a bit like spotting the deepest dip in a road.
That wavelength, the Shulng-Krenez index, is 4121.42 angstroms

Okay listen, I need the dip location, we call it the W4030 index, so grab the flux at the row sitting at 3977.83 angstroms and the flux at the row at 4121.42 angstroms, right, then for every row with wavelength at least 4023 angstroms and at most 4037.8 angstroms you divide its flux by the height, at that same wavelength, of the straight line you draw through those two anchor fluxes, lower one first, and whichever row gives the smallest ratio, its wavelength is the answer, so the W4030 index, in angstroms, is 4031.31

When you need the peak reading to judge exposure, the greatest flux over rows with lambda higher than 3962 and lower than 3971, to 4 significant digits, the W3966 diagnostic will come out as 1.332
